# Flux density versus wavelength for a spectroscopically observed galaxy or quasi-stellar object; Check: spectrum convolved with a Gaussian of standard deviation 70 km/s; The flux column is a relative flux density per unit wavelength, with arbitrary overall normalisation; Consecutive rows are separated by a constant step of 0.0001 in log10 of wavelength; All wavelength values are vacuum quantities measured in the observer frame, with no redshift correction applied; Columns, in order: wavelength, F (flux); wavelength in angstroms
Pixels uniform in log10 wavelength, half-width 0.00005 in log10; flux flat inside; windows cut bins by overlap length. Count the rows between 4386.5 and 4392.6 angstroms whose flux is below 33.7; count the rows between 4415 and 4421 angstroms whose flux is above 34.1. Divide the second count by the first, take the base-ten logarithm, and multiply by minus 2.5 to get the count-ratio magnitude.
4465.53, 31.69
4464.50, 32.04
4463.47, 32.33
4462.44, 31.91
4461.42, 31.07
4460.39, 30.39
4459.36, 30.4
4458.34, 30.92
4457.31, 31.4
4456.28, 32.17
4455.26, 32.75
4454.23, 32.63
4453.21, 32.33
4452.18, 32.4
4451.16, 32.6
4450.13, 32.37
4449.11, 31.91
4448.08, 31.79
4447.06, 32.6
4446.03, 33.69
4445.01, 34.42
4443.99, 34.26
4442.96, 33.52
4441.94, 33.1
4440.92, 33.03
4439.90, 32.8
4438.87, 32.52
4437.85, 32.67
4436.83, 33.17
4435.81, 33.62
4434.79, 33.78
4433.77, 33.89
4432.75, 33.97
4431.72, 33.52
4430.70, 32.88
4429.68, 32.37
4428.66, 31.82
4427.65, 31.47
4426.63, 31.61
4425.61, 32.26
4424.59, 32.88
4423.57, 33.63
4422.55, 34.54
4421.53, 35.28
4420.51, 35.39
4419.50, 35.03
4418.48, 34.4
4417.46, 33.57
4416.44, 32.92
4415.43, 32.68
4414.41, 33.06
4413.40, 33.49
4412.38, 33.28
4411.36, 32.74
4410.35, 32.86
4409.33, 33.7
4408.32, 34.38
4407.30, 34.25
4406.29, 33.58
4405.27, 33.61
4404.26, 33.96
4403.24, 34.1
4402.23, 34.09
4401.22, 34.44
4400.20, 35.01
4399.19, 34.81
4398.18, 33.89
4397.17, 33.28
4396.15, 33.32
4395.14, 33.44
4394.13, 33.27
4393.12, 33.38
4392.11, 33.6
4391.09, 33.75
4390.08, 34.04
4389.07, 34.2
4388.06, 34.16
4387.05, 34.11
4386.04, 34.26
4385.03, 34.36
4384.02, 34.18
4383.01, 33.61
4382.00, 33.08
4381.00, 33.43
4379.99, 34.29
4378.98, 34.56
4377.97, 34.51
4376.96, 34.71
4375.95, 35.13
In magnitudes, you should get -1.2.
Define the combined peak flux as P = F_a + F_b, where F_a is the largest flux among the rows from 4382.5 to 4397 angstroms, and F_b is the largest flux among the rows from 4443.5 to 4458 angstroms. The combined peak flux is 68.8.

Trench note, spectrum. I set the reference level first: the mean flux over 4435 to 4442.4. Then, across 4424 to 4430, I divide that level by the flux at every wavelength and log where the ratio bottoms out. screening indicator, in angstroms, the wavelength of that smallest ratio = 4424.59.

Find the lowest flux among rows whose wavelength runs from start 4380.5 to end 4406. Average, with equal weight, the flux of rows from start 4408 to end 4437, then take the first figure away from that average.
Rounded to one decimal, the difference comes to 0.3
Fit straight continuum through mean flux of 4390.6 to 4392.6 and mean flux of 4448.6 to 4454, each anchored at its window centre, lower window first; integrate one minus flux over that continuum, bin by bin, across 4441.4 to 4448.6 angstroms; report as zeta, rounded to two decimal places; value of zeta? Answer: -0.19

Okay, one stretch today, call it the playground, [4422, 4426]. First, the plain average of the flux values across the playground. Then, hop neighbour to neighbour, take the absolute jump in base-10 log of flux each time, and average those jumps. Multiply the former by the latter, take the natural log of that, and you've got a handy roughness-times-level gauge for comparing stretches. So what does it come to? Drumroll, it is -1.1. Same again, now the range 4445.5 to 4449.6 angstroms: -1.2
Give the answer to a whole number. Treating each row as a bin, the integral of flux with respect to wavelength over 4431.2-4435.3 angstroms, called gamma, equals 138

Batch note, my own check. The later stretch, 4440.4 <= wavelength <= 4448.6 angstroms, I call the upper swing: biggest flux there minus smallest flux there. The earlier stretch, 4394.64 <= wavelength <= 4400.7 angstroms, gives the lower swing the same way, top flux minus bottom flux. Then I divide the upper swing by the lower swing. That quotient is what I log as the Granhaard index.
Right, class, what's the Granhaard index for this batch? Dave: 1.5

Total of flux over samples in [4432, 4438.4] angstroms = 201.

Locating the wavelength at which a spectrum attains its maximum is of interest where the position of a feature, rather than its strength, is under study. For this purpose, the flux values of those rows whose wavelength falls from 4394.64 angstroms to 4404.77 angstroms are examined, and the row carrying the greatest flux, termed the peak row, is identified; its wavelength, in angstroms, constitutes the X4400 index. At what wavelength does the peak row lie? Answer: 4400.20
